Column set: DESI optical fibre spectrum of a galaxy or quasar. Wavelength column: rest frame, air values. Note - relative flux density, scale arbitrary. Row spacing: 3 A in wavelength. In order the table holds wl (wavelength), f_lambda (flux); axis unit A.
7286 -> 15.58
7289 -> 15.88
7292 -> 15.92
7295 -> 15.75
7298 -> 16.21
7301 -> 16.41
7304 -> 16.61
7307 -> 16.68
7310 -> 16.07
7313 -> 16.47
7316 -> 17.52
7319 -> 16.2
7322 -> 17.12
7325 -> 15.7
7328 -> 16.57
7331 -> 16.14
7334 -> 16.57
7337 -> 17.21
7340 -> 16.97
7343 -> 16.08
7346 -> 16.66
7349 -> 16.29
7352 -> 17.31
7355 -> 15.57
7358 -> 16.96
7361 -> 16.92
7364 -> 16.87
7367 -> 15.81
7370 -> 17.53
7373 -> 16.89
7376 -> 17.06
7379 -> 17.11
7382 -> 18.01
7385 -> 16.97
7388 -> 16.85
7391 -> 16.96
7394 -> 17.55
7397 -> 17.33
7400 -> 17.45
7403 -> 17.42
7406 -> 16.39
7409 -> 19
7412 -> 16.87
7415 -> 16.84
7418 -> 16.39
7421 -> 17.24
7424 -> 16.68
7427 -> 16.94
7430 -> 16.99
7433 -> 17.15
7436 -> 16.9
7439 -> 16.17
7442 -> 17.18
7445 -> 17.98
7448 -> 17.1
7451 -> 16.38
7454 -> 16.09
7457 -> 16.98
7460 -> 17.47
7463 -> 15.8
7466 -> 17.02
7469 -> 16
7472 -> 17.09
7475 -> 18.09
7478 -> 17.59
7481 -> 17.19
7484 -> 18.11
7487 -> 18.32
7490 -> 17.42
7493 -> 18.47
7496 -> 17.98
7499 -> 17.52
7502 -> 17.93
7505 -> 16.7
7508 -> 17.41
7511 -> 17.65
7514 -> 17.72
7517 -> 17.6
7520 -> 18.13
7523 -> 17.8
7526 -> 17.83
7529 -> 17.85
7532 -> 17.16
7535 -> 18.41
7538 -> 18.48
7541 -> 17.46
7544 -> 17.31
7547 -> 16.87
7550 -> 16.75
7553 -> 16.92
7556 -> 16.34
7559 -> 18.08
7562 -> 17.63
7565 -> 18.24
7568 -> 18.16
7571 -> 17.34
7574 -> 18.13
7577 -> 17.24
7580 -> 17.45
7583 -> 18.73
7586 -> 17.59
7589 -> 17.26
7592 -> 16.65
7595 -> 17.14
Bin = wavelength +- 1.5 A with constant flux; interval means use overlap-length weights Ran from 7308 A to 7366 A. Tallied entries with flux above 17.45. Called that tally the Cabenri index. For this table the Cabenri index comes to 1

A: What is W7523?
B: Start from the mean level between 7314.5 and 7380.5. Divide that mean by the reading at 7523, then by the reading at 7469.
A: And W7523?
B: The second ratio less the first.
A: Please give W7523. 0.105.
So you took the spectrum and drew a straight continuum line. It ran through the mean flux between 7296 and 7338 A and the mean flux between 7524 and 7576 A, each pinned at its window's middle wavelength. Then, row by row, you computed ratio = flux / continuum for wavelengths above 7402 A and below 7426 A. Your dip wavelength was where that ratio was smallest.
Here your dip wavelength 7418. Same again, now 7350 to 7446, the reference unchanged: 7355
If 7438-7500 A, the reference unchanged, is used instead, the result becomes 7463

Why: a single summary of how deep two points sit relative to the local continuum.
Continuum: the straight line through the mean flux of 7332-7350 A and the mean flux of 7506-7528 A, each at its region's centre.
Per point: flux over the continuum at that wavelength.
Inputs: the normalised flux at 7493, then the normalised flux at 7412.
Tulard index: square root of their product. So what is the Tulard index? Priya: 1.02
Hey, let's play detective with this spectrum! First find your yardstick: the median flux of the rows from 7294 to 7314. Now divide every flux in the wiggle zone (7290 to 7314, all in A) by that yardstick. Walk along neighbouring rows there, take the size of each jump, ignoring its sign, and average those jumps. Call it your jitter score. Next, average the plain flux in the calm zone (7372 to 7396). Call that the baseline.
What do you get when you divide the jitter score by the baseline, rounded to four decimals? 0.0011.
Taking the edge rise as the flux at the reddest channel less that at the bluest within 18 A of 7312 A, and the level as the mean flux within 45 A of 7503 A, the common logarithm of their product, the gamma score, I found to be 1.16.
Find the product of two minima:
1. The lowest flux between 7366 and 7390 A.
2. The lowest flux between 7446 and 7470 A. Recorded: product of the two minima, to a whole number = 250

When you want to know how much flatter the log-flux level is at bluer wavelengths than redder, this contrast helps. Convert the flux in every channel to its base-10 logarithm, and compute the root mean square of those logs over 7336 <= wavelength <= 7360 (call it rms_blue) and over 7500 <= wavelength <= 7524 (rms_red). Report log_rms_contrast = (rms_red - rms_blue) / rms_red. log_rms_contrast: 0.020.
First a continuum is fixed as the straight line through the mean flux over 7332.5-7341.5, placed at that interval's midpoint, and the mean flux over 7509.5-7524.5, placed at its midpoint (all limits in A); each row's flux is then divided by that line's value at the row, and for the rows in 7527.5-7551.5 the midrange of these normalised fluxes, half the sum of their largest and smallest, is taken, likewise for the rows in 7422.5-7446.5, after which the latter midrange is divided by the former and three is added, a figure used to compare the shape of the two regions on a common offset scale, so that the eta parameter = 4.00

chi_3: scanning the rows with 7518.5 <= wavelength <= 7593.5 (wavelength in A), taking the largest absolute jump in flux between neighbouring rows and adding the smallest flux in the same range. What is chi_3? 18.08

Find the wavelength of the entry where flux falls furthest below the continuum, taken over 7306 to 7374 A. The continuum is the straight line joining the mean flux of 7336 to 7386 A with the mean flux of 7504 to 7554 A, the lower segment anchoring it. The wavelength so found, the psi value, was 7355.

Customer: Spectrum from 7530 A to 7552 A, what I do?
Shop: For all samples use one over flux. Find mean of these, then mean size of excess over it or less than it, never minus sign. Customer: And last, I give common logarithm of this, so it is -2.76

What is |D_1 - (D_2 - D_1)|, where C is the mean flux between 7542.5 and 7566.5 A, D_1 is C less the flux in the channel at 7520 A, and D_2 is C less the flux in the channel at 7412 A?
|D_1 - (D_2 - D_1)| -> 2.1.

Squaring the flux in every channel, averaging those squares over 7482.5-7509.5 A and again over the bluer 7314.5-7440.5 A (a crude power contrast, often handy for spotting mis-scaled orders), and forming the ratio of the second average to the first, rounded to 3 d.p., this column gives 0.904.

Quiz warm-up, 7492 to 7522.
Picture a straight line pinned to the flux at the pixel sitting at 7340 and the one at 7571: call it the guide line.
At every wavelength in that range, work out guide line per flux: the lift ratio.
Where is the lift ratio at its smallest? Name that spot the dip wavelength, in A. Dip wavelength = 7493 A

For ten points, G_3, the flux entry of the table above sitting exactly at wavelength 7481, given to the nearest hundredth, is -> 17.19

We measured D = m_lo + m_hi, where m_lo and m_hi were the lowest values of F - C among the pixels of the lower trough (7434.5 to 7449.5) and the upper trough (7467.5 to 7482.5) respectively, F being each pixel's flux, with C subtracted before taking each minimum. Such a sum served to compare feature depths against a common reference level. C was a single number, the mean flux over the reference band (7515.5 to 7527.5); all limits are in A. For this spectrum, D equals -3.5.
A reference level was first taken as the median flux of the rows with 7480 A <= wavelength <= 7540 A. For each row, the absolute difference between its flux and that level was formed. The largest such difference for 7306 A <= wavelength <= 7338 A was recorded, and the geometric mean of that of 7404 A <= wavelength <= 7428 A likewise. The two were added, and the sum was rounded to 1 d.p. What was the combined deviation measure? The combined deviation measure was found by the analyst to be 3.1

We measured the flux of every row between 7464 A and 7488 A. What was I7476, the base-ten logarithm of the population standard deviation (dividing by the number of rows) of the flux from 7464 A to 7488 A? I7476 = -0.15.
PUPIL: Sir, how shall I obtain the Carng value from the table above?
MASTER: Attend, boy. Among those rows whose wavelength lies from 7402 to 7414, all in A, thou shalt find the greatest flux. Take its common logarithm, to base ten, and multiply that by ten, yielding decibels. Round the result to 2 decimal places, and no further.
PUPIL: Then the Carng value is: 12.79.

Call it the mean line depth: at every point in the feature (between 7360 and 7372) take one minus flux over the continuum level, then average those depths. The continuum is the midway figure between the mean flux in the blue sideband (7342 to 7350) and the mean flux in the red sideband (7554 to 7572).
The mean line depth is 0.012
